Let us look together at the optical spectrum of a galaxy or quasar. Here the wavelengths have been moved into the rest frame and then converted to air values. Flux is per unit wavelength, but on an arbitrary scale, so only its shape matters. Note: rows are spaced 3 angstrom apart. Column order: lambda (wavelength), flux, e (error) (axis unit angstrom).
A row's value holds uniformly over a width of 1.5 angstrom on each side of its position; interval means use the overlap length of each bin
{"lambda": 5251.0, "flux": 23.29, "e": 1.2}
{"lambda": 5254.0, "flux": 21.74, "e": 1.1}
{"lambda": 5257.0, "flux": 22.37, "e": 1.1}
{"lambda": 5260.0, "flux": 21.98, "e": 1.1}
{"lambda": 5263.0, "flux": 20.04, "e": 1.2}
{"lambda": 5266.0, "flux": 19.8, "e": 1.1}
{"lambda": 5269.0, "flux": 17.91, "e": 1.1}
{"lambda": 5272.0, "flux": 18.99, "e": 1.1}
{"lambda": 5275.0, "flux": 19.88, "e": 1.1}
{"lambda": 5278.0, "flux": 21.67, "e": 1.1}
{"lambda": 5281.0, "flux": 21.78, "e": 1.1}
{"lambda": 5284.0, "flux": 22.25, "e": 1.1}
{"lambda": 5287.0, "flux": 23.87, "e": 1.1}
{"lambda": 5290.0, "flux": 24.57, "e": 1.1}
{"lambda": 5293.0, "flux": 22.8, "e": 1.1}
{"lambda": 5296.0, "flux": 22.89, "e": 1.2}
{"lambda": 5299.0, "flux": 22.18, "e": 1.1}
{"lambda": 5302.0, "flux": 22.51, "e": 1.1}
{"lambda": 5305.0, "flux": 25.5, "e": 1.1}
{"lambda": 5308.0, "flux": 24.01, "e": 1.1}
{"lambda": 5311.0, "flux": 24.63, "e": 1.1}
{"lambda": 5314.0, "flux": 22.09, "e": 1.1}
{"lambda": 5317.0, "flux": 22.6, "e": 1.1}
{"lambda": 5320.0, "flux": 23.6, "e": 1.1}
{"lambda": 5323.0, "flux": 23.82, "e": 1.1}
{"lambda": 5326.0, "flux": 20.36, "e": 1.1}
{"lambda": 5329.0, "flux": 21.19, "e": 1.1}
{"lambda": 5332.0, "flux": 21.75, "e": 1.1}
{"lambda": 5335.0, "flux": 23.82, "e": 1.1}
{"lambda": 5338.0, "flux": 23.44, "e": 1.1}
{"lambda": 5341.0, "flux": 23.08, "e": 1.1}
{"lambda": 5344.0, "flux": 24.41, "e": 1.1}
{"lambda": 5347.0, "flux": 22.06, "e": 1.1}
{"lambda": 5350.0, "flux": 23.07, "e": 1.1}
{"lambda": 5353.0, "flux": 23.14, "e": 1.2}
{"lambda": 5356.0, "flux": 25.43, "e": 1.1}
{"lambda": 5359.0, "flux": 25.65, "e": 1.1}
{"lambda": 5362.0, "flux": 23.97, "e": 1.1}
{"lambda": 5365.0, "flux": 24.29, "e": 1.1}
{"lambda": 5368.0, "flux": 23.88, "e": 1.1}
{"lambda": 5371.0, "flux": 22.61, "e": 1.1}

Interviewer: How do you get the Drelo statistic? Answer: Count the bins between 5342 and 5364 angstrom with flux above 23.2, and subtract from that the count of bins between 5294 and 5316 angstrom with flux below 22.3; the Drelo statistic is 2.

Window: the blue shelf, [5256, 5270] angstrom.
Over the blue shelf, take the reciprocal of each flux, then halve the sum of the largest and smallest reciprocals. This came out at 0.050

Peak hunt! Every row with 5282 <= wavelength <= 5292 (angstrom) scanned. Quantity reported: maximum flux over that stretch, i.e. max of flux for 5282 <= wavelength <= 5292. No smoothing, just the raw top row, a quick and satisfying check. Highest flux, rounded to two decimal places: 24.57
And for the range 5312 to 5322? 23.60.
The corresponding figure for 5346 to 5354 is 23.14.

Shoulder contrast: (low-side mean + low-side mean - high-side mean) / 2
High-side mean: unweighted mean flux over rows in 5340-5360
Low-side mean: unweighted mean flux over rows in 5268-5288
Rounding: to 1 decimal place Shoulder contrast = 9.0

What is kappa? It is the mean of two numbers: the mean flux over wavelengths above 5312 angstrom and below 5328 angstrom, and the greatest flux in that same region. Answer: 23.2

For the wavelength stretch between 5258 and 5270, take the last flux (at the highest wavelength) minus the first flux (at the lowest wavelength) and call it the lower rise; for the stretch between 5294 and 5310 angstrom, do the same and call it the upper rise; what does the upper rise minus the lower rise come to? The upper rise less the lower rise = 5.2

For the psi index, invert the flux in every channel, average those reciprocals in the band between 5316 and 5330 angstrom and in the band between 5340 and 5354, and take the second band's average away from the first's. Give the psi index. 0.002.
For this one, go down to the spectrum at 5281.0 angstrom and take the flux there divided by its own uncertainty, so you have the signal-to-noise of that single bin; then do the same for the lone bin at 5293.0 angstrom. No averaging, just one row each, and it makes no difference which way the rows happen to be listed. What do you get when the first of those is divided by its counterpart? 0.96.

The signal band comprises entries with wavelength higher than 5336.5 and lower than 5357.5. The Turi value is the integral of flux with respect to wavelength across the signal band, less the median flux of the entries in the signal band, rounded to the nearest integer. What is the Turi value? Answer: 471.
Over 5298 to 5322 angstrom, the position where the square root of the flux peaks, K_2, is 5305.0 angstrom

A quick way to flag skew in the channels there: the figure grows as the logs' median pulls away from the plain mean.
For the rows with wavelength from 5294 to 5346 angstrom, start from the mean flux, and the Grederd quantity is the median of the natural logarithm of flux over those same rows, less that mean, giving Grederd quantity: -19.9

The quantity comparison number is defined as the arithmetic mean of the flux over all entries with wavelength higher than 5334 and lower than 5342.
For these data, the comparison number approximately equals 23.4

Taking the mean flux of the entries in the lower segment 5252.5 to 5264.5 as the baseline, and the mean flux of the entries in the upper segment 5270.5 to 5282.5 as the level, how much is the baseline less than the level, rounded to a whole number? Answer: -1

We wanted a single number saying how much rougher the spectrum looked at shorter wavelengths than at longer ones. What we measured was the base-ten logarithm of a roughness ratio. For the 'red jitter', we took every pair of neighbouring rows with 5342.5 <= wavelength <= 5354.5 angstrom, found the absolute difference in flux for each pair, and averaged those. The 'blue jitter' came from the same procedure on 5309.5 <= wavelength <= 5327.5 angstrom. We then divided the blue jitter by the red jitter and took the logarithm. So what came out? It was 0.13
